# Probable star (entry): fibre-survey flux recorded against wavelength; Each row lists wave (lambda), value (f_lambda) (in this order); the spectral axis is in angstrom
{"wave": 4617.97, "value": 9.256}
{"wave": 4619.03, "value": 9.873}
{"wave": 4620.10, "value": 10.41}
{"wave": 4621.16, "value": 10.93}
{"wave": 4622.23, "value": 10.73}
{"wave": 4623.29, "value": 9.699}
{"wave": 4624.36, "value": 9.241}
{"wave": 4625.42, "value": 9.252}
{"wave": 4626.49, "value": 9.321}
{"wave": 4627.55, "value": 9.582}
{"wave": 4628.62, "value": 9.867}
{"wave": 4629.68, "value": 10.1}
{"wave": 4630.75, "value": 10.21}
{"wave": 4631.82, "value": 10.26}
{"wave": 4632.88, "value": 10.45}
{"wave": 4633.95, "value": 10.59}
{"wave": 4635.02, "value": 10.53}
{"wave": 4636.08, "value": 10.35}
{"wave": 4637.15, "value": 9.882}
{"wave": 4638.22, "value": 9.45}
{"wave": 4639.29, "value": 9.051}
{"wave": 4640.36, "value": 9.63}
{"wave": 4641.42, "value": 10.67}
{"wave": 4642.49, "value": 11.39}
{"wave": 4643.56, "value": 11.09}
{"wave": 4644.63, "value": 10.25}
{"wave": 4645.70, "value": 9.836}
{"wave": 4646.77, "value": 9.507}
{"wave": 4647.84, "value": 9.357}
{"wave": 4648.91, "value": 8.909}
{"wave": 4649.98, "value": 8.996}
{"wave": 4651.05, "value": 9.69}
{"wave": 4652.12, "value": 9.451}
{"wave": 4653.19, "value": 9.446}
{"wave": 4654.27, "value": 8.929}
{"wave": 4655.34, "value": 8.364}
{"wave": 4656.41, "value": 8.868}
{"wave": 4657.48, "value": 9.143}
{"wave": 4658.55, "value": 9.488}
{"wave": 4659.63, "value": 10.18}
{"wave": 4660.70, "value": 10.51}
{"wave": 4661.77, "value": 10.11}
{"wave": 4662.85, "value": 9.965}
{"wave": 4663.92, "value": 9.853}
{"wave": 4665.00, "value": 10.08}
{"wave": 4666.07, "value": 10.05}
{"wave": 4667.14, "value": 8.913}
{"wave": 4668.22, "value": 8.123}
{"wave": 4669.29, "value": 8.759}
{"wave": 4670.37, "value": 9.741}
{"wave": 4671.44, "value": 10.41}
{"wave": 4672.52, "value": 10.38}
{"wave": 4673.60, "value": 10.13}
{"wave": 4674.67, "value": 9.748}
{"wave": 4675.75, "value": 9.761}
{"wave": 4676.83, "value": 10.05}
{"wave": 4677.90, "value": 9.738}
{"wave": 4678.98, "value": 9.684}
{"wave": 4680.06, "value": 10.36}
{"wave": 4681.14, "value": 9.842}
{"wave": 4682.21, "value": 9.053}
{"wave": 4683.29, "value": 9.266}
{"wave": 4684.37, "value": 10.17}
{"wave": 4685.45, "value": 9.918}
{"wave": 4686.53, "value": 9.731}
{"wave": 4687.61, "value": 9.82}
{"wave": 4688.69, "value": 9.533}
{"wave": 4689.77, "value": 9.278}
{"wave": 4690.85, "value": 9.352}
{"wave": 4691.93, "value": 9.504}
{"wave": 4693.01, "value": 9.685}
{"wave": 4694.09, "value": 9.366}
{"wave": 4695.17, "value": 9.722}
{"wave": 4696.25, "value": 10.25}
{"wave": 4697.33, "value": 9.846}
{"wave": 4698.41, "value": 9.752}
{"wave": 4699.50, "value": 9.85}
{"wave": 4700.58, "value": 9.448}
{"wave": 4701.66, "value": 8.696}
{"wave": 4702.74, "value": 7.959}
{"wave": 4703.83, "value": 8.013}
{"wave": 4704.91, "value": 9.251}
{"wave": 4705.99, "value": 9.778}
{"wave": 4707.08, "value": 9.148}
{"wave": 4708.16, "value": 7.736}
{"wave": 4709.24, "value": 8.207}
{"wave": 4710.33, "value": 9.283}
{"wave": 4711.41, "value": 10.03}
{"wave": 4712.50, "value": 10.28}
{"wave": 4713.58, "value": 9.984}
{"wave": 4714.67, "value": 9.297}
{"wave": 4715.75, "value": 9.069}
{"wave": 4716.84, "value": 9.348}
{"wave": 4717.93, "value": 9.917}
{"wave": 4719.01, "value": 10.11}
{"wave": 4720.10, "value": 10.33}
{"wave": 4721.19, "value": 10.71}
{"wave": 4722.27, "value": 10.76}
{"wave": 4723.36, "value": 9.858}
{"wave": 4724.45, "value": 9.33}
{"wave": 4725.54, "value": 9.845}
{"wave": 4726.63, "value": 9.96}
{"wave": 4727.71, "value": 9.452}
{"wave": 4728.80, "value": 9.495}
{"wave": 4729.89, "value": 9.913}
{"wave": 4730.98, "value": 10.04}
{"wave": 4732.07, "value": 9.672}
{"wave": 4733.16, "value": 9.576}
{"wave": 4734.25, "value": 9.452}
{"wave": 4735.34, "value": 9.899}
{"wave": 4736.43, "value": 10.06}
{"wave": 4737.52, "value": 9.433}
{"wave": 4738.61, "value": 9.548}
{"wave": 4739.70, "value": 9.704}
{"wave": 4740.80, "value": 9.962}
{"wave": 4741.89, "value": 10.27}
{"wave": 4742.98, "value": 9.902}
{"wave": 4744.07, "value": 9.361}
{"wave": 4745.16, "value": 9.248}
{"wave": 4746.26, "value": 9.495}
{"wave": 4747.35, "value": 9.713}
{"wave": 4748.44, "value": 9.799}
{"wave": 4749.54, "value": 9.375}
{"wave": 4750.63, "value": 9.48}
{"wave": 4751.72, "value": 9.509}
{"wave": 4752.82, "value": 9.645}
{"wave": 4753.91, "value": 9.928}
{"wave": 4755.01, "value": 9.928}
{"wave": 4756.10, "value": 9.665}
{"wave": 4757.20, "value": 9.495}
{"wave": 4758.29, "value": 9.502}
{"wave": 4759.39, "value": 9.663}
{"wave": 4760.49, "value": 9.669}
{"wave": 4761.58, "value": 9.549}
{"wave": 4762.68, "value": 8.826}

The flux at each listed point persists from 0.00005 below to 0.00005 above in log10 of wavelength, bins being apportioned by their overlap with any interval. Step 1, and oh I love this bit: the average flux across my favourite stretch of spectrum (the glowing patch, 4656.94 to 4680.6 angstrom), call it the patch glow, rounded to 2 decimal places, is 9.78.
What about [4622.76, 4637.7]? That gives 9.95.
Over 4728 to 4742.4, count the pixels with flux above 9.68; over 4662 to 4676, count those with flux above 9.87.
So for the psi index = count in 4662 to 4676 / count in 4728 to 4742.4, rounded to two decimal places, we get 0.86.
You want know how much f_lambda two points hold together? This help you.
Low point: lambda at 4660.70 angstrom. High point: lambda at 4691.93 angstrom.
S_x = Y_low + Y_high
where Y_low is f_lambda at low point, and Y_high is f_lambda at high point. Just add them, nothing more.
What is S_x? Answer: 20.0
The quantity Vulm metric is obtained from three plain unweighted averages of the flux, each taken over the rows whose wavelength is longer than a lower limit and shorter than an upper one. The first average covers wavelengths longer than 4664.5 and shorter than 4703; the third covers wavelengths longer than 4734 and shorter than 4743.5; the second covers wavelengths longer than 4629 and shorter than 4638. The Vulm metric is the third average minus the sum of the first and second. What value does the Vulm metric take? -10.1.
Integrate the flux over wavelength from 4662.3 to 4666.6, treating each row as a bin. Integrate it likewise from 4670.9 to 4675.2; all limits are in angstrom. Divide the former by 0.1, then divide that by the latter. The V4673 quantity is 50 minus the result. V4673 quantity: 40.2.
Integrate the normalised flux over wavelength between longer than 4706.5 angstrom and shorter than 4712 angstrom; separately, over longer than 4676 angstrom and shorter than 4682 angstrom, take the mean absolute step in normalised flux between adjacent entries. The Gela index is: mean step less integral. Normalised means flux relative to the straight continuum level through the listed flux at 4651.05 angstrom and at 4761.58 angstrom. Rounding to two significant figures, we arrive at -5.0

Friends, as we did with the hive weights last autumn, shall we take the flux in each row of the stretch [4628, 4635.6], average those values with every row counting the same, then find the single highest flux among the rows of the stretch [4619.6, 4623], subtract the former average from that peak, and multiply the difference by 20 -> 13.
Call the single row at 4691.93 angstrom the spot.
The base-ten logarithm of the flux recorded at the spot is 0.98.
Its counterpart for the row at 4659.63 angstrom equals 1.01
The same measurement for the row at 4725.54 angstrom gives 0.99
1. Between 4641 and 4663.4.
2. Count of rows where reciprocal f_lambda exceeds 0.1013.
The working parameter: 13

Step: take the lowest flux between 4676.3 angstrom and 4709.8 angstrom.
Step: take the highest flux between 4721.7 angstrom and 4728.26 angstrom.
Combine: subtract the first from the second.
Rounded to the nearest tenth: 3.0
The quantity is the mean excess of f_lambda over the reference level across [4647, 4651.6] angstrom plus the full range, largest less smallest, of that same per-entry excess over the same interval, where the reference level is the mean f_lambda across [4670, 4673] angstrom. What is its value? -0.16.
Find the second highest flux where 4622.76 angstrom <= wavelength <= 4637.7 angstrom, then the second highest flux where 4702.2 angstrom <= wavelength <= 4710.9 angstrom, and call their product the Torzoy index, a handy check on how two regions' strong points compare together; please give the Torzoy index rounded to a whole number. 98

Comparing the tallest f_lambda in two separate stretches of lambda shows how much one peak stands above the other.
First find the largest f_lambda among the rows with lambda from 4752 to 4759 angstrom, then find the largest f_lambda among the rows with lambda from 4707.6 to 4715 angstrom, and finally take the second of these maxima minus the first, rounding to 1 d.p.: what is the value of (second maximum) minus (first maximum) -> 0.4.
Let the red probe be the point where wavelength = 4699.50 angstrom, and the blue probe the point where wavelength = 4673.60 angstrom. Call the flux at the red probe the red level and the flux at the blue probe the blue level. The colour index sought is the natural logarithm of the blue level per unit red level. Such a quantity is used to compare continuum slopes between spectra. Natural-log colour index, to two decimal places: 0.03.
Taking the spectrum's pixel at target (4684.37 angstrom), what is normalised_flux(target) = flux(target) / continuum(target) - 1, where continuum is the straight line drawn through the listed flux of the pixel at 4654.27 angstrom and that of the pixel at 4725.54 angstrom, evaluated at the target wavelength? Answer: 0.092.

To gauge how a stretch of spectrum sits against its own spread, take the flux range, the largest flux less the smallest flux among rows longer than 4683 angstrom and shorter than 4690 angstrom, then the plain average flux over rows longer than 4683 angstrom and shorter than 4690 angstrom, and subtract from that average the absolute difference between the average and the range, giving 0.90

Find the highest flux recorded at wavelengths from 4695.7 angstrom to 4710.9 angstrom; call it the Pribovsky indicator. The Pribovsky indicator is 10.25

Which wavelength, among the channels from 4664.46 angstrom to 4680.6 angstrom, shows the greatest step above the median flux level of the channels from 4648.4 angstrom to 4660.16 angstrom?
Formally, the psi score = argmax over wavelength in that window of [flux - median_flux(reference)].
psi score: 4671.44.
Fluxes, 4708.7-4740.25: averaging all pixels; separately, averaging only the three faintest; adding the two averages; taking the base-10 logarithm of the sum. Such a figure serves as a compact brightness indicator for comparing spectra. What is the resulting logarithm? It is 1.269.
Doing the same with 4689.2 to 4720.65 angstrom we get 1.238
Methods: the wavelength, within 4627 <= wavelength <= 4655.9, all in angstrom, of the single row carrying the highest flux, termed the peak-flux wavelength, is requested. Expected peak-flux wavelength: 4642.49 angstrom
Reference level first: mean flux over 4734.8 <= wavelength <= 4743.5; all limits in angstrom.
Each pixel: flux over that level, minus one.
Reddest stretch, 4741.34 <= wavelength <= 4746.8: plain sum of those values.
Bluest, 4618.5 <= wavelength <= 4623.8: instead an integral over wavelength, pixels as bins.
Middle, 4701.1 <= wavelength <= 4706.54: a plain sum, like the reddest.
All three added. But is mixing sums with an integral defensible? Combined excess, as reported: -0.40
